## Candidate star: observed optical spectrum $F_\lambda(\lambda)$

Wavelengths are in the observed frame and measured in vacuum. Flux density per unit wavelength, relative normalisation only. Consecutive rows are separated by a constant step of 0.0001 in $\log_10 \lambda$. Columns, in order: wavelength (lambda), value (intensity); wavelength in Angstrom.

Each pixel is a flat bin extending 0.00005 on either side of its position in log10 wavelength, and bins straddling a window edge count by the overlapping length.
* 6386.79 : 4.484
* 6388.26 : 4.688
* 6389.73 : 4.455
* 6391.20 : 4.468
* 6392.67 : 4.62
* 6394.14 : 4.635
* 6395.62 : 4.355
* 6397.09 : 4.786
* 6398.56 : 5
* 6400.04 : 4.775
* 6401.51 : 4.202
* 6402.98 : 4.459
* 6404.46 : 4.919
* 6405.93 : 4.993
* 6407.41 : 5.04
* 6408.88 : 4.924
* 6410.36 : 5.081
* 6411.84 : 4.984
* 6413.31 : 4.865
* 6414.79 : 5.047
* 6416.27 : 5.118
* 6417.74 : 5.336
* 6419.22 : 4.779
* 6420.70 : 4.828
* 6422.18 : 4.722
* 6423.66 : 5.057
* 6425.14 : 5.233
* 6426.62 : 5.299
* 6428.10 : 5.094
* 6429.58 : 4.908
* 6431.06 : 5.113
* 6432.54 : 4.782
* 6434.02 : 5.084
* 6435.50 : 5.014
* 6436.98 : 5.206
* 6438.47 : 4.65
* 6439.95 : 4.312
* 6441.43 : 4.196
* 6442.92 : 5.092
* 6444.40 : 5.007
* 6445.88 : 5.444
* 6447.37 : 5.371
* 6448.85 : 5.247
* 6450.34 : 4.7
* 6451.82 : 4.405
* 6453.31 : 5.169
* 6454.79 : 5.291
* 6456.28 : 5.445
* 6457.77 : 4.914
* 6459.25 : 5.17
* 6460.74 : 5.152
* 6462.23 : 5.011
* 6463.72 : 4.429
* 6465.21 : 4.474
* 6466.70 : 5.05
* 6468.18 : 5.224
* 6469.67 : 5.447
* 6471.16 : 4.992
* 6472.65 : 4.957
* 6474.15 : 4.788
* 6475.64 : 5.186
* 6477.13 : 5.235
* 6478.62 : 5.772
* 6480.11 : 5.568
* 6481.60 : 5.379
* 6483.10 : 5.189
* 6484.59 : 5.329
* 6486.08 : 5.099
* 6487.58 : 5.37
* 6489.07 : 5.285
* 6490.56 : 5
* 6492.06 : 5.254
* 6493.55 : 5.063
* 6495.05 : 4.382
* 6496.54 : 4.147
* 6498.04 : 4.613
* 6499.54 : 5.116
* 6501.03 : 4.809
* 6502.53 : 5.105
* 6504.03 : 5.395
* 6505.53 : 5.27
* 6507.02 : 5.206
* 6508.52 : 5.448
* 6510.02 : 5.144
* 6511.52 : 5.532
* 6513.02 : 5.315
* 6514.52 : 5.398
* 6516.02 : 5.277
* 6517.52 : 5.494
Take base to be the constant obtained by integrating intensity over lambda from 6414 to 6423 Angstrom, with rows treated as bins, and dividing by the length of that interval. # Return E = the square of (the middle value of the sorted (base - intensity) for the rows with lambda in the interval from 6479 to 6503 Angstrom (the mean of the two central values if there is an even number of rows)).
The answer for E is 0.020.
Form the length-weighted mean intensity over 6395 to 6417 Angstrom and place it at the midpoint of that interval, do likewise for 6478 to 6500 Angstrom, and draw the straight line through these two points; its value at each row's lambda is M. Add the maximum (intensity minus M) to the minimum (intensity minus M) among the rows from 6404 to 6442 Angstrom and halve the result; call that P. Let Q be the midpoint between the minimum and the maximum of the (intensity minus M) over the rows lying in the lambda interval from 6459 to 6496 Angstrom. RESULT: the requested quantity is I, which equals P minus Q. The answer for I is -0.13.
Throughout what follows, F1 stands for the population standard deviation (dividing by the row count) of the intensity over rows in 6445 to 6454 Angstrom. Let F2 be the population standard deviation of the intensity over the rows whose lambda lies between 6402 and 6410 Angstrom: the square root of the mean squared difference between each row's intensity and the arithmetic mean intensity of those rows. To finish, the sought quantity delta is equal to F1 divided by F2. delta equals 1.8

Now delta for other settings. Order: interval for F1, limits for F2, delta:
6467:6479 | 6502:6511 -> 2.3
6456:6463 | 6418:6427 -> 0.8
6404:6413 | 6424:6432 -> 0.4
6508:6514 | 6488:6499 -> 0.4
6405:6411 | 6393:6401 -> 0.3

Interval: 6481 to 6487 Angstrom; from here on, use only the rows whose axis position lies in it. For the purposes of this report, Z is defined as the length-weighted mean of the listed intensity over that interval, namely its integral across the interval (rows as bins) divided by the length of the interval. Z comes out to 5.2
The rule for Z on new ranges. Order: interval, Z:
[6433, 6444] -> 4.8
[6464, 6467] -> 4.7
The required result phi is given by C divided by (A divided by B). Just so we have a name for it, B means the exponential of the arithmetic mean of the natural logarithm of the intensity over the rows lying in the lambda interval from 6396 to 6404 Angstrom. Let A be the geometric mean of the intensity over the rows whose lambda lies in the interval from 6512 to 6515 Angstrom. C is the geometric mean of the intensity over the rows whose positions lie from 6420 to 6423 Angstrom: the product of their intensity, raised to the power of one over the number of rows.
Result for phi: 4.1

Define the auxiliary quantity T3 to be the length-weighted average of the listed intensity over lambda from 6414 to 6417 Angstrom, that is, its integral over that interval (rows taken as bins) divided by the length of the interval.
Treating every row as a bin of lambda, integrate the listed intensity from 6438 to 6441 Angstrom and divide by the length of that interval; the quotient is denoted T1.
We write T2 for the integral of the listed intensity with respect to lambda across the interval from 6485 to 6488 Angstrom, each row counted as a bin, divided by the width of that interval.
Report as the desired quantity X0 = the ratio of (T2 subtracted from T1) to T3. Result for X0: -0.15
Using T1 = 4.4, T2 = 5.23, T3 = 5.07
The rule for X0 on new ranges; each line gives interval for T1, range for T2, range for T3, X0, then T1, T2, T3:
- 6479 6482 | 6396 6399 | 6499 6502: 0.14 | 5.5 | 4.83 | 4.97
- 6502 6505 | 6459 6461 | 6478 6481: 0.02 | 5.3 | 5.15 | 5.66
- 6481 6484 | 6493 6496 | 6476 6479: 0.11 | 5.3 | 4.66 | 5.44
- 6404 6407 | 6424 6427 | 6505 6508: -0.05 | 5.0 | 5.23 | 5.26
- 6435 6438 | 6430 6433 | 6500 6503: 0.02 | 5.1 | 4.96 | 4.96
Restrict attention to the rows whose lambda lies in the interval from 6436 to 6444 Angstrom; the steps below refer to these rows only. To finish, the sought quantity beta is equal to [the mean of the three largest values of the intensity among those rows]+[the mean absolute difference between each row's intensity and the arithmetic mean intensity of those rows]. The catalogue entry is 5.3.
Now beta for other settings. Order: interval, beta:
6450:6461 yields 5.6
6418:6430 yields 5.4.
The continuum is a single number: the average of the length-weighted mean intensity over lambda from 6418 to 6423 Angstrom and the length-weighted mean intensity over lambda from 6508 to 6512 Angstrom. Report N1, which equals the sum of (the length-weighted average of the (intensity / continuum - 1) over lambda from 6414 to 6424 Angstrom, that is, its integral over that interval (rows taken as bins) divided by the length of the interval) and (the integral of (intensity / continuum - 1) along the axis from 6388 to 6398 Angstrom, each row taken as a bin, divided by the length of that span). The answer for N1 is -0.12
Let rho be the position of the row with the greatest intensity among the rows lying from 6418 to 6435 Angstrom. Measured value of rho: 6426.62 Angstrom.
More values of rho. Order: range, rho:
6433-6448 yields 6445.88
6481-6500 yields 6481.60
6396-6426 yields 6417.74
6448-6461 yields 6456.28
